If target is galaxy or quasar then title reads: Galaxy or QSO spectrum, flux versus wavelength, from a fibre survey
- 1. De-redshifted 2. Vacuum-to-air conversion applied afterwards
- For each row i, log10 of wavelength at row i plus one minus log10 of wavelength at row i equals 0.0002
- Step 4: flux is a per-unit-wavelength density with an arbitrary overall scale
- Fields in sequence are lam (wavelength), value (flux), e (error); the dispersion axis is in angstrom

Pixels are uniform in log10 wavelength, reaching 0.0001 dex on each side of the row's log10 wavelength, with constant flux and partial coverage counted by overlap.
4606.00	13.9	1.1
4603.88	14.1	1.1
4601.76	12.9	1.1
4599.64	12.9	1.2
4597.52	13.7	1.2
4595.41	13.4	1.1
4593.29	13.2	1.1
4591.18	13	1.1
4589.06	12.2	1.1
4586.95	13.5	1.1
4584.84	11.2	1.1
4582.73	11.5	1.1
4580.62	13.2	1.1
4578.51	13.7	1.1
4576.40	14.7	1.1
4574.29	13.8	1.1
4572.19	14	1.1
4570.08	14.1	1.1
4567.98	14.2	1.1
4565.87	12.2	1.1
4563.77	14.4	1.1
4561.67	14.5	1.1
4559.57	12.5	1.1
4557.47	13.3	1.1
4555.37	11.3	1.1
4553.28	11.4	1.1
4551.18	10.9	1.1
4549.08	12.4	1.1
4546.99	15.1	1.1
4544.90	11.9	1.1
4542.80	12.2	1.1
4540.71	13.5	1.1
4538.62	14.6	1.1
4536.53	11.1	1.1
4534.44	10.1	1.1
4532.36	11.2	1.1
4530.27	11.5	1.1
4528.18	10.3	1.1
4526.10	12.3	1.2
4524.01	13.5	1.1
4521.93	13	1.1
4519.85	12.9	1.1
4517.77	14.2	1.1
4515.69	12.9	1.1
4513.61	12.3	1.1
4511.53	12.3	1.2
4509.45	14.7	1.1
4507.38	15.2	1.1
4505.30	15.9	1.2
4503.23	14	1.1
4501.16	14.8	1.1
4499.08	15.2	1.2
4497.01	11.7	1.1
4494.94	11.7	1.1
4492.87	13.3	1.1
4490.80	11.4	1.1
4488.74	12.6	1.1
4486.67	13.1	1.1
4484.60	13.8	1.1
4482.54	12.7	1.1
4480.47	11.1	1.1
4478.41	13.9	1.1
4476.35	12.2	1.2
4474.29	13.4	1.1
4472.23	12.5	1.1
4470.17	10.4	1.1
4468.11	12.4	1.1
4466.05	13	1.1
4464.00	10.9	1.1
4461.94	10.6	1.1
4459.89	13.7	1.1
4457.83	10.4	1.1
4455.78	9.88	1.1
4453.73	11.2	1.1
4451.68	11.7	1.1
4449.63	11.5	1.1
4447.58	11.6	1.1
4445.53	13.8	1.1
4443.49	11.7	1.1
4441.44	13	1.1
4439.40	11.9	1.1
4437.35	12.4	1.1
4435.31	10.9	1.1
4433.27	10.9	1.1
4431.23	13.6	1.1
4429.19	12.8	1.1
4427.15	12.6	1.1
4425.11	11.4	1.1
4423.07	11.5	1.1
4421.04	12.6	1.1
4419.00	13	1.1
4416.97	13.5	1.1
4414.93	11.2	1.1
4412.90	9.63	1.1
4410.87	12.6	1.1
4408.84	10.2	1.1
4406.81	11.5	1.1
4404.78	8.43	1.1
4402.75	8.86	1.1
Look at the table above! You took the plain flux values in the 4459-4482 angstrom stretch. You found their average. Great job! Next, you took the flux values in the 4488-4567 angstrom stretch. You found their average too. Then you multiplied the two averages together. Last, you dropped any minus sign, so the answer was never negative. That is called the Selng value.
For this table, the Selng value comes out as 157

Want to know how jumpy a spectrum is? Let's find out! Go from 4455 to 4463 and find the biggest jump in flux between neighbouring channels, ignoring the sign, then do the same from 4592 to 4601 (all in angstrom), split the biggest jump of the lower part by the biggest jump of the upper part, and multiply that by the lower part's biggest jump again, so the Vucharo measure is 13.6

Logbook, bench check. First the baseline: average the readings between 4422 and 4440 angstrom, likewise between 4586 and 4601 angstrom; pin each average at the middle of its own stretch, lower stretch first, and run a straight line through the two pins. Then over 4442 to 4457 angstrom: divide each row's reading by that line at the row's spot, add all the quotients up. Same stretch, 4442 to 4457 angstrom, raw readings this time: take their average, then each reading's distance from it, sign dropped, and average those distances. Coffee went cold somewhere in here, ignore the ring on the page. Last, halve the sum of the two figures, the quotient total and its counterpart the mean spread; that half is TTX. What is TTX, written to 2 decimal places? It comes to 3.69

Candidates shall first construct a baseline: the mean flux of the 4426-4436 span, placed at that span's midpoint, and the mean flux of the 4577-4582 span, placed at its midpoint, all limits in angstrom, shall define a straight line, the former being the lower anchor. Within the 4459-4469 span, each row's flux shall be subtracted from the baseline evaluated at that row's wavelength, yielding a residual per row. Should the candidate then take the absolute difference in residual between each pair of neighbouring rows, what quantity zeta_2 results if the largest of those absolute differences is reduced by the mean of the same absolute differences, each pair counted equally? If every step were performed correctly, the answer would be 1.59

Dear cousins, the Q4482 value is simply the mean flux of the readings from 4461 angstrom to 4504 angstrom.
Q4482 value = 12.60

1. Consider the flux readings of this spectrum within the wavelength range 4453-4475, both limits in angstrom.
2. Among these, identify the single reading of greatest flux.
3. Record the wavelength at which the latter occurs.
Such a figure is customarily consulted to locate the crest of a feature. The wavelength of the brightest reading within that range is 4459.89 angstrom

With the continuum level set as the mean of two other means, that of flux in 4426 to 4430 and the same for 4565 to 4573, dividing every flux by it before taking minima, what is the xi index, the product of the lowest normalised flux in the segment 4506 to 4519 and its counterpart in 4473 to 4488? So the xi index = 0.79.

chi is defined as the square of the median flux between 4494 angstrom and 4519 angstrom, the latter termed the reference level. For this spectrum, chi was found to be 199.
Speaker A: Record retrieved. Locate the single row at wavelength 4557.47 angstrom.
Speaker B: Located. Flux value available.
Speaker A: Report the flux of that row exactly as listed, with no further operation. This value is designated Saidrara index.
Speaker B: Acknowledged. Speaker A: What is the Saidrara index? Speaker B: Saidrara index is 13.3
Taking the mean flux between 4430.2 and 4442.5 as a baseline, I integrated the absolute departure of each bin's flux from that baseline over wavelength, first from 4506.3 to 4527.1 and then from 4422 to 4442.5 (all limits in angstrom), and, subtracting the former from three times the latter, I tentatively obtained 23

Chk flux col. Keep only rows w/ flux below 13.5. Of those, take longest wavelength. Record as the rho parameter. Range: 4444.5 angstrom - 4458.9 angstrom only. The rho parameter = 4457.83 angstrom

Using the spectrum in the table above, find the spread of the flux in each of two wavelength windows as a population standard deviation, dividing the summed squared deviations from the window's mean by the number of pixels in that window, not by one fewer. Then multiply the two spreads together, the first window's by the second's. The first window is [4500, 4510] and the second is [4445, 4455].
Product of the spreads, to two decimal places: 0.58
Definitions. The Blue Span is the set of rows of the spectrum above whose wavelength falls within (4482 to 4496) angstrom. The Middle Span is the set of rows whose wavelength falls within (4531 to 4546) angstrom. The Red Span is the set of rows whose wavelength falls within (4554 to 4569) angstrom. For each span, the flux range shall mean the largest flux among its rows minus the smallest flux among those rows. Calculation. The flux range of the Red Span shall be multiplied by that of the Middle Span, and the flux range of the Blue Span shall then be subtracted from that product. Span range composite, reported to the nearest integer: 12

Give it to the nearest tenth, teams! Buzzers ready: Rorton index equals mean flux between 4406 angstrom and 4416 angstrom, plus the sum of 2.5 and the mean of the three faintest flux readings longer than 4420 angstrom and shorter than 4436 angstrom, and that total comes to 24.6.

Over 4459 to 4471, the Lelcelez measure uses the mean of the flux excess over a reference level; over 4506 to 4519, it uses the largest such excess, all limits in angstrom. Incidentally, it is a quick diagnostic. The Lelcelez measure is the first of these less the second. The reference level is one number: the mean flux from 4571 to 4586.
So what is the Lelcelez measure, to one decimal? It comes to -3.4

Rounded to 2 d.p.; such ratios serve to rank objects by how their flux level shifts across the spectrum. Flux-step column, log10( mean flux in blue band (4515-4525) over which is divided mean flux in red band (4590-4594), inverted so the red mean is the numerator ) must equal -0.01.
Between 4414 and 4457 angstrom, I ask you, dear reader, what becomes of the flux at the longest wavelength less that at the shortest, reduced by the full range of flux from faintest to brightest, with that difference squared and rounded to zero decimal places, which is 27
